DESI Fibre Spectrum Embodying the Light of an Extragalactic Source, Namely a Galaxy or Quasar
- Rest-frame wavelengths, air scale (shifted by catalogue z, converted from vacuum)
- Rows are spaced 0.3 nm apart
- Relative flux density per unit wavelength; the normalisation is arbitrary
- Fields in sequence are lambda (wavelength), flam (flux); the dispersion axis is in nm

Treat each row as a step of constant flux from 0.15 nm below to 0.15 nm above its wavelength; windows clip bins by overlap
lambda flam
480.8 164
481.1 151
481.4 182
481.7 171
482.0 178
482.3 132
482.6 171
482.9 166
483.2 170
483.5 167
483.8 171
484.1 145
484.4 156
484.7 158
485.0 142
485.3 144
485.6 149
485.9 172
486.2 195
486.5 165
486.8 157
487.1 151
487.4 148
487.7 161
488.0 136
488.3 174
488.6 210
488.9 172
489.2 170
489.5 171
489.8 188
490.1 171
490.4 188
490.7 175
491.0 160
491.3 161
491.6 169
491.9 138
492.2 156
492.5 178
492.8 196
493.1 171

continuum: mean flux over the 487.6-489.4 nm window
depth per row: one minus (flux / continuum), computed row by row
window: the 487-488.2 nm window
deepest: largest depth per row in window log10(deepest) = -0.69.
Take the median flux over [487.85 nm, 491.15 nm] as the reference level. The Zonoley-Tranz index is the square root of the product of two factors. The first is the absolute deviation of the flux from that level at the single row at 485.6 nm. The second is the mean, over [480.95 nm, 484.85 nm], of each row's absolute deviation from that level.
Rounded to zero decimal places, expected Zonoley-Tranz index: 16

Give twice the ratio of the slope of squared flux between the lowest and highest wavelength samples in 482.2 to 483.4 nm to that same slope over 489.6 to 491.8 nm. -6.8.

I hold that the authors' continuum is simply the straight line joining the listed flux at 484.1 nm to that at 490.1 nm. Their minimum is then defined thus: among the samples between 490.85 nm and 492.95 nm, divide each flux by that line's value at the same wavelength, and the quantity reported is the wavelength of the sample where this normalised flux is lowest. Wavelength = 491.9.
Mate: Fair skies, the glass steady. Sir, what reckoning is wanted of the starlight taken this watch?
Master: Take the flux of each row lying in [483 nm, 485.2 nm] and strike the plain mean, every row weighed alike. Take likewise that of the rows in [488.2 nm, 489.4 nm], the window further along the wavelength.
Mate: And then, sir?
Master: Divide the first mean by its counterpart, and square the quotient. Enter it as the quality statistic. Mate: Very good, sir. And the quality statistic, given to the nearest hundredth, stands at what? 0.76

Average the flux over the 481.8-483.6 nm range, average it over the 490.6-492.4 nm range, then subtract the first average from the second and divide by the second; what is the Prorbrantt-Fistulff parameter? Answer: -0.026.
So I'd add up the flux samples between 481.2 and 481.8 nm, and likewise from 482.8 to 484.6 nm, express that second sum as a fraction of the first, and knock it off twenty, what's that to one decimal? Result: 17.2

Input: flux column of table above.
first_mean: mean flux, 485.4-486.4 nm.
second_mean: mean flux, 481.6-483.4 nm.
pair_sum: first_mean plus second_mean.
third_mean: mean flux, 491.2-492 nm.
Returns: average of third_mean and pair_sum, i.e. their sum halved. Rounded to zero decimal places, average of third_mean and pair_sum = 246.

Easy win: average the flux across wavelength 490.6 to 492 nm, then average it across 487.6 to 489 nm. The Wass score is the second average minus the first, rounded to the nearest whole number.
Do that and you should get 10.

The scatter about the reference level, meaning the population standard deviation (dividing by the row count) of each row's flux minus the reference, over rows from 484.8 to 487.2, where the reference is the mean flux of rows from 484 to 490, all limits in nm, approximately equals 16.5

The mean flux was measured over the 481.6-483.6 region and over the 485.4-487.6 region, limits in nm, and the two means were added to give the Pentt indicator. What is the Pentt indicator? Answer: 327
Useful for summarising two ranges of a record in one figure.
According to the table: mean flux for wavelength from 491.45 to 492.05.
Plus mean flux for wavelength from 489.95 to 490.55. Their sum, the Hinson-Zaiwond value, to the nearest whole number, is 333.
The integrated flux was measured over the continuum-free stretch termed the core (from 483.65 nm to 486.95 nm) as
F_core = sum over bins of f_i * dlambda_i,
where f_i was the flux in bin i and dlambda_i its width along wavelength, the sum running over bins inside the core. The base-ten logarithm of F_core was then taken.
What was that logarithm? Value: 2.72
